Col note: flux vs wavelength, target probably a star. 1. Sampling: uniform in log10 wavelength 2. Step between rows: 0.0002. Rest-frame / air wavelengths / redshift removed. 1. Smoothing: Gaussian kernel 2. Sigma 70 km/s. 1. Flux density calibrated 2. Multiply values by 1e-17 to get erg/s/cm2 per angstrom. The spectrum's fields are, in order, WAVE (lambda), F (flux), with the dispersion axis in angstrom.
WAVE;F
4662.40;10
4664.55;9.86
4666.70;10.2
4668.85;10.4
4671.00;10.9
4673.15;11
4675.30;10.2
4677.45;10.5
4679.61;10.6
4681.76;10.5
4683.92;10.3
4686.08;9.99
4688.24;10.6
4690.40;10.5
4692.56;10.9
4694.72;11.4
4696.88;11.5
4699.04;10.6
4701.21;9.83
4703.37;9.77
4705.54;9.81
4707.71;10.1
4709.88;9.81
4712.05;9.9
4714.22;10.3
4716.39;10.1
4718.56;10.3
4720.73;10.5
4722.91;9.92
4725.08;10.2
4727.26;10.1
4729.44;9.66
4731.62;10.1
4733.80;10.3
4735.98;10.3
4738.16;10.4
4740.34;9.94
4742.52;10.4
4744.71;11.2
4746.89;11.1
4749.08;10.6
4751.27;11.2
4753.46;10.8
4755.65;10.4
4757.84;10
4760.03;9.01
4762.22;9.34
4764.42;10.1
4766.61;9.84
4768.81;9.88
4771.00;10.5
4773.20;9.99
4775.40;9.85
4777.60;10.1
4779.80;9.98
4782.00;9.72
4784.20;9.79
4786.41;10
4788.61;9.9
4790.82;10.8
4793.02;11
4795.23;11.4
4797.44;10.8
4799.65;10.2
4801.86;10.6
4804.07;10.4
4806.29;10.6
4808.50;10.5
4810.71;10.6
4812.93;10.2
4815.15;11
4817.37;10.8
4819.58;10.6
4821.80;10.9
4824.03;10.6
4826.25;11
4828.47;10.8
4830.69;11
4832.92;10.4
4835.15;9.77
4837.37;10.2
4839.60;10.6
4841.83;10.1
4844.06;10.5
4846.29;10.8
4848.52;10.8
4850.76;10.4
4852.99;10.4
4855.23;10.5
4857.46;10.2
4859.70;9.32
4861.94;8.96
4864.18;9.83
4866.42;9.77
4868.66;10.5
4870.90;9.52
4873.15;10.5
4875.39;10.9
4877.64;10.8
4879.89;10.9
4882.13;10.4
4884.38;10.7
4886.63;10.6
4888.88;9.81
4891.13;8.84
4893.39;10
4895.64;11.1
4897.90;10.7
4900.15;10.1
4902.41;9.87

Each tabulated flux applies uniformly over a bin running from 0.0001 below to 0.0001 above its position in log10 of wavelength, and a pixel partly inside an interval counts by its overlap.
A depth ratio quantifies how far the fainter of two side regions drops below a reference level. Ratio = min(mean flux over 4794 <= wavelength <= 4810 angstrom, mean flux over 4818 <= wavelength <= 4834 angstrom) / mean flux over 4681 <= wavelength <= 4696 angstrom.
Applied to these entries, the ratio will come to 1.00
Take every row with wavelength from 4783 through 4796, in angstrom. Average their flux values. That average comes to 10.5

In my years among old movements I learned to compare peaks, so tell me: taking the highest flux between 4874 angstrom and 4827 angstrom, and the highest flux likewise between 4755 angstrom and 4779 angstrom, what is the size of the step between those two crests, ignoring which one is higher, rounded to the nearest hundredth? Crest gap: 0.50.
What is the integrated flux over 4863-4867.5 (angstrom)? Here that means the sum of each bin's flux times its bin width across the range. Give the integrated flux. 44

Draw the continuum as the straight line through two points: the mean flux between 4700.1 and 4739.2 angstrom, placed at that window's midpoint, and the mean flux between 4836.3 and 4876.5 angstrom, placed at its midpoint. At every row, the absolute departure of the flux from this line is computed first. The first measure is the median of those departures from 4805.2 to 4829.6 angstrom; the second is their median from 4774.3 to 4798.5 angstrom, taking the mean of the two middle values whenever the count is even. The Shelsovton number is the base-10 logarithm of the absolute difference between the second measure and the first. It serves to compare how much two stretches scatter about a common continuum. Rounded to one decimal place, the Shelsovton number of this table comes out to -1.1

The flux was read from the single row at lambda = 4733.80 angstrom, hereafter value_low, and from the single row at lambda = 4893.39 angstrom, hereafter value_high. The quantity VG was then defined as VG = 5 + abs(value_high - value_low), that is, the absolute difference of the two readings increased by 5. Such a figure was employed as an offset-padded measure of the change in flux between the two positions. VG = 5.30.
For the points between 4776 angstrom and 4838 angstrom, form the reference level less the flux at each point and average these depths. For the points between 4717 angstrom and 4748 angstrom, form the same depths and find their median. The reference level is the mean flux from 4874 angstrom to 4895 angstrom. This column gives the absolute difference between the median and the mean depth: 0.19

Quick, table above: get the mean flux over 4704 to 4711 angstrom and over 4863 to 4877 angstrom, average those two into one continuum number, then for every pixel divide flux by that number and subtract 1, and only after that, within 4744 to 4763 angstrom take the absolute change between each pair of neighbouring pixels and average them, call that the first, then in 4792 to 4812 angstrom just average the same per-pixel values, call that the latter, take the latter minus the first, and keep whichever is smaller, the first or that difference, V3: 0.02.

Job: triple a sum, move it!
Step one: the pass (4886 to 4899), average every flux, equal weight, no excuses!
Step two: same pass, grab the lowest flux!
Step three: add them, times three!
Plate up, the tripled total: 57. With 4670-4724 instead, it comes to 60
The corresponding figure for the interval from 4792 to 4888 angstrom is 58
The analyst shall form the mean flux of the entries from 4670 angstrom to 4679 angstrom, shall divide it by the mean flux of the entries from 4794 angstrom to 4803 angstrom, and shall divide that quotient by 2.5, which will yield 0.396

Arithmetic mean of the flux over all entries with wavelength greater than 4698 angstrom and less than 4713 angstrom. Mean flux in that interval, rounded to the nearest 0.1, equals 10.0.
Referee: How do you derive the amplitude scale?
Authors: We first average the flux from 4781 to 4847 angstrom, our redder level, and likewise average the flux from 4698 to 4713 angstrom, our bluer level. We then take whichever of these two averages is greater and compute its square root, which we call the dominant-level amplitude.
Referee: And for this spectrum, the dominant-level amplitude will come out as 3.24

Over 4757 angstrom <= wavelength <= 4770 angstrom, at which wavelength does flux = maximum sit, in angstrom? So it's 4764.42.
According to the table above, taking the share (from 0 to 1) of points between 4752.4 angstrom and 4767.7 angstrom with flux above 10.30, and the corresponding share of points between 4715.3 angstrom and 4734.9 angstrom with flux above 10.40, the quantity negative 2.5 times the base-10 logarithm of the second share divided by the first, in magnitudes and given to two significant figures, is 1.0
